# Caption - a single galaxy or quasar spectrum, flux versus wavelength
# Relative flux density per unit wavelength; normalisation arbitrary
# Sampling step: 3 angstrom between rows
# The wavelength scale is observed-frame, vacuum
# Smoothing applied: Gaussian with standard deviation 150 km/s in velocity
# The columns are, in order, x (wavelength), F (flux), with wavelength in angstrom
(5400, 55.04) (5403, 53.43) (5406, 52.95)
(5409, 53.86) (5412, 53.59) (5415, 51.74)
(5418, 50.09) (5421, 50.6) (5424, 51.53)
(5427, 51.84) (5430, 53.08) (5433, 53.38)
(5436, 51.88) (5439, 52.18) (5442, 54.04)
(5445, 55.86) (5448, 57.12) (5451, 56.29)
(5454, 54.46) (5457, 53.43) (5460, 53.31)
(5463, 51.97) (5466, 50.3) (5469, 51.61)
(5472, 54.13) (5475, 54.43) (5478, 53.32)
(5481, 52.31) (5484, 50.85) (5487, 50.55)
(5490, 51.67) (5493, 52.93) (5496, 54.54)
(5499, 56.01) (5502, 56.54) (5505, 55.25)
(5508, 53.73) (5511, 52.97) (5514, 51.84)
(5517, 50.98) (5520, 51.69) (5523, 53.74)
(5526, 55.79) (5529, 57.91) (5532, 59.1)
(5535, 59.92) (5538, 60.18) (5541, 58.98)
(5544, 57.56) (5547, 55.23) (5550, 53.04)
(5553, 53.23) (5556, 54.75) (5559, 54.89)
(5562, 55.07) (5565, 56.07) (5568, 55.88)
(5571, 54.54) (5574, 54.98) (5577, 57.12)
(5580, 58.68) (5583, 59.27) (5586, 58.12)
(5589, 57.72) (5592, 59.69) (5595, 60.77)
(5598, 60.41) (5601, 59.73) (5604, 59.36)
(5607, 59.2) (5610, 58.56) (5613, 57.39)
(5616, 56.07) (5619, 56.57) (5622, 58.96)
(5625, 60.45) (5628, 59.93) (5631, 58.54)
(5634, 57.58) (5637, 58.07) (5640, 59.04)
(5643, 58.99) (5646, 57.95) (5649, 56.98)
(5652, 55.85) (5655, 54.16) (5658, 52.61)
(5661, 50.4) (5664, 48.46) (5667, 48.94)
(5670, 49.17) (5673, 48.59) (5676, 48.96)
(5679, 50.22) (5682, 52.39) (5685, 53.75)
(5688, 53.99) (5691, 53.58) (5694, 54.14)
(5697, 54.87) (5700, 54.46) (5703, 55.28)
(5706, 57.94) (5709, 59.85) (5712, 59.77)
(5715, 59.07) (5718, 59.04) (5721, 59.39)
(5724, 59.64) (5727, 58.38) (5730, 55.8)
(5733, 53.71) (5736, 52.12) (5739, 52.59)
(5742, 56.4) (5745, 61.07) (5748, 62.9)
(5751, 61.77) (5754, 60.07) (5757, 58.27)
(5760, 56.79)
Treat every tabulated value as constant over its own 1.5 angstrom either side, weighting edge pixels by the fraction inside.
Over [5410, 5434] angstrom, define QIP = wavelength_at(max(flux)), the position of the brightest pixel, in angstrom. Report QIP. 5412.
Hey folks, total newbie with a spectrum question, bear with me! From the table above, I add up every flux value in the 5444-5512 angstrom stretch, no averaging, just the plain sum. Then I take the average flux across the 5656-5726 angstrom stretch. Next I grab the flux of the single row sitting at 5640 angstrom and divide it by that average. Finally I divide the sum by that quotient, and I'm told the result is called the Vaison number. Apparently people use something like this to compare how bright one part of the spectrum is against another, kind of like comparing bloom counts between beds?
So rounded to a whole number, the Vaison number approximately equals 1131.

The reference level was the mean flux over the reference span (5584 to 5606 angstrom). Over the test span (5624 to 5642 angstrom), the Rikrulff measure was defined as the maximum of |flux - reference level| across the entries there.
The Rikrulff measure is 1.8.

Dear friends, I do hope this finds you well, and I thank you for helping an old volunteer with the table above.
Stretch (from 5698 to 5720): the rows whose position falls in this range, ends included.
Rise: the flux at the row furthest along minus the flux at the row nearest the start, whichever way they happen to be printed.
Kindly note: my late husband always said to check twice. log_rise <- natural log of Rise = 1.5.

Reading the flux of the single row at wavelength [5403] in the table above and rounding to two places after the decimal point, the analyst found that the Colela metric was 53.43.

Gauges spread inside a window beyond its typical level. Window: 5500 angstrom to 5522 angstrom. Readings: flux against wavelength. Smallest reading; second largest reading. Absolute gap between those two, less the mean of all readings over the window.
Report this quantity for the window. -49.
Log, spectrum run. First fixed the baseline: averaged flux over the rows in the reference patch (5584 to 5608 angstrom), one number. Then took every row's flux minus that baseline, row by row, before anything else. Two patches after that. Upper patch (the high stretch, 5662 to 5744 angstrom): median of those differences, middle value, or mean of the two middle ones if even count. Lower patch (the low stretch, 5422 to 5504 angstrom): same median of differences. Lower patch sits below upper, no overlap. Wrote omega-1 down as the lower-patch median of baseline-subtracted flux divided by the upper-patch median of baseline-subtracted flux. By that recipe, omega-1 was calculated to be 1.2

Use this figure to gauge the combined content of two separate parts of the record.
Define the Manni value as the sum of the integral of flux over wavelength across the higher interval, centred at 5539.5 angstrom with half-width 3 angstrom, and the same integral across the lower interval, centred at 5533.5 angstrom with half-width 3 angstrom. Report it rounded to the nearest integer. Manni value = 715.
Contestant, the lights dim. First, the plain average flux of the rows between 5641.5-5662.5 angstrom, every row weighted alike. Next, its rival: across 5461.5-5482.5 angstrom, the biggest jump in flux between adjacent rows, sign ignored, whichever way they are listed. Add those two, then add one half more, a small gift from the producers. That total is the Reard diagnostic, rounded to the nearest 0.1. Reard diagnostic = 58.3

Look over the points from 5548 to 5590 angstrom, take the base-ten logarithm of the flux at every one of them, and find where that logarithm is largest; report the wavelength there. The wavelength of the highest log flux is 5583 angstrom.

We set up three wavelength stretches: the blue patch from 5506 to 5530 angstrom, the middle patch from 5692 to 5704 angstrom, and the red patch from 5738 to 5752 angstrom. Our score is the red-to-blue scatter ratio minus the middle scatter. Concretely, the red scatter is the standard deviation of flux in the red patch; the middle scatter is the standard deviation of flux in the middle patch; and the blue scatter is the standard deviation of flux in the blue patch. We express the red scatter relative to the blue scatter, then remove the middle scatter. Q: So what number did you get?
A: 1.4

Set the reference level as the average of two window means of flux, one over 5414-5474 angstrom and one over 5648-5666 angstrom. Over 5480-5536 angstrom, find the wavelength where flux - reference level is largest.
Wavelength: 5535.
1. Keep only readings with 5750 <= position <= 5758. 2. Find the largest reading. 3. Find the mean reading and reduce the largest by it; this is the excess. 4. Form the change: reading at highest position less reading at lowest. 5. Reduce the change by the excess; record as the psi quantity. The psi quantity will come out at -5.2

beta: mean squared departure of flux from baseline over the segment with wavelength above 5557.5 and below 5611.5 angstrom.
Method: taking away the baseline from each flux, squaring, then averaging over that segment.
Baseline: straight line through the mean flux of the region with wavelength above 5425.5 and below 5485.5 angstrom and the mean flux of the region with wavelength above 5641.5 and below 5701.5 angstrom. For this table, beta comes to 26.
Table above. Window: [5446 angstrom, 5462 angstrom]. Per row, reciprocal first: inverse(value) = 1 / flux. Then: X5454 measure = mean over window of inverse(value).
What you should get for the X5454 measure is 0.0182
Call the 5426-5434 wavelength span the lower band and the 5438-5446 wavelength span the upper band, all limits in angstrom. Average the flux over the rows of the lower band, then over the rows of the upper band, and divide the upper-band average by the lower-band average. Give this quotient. 1.02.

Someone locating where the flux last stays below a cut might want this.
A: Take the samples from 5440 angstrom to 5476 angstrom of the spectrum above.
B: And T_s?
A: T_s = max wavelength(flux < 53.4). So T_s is 5469 angstrom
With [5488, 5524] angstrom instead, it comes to 5520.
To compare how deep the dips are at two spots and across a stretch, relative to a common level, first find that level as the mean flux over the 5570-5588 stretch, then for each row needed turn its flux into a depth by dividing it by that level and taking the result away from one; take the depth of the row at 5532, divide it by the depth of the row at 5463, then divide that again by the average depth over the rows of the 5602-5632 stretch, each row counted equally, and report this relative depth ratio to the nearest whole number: 16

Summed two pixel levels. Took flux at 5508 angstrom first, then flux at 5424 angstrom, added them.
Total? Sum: 105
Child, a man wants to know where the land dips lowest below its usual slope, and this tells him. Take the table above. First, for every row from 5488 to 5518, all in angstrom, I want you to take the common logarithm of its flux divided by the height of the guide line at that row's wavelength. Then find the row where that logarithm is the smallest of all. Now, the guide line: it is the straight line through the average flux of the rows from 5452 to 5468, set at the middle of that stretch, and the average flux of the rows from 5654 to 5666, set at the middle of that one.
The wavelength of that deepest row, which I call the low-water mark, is 5517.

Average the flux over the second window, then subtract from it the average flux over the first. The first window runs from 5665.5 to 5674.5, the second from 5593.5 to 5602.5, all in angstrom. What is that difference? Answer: 11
